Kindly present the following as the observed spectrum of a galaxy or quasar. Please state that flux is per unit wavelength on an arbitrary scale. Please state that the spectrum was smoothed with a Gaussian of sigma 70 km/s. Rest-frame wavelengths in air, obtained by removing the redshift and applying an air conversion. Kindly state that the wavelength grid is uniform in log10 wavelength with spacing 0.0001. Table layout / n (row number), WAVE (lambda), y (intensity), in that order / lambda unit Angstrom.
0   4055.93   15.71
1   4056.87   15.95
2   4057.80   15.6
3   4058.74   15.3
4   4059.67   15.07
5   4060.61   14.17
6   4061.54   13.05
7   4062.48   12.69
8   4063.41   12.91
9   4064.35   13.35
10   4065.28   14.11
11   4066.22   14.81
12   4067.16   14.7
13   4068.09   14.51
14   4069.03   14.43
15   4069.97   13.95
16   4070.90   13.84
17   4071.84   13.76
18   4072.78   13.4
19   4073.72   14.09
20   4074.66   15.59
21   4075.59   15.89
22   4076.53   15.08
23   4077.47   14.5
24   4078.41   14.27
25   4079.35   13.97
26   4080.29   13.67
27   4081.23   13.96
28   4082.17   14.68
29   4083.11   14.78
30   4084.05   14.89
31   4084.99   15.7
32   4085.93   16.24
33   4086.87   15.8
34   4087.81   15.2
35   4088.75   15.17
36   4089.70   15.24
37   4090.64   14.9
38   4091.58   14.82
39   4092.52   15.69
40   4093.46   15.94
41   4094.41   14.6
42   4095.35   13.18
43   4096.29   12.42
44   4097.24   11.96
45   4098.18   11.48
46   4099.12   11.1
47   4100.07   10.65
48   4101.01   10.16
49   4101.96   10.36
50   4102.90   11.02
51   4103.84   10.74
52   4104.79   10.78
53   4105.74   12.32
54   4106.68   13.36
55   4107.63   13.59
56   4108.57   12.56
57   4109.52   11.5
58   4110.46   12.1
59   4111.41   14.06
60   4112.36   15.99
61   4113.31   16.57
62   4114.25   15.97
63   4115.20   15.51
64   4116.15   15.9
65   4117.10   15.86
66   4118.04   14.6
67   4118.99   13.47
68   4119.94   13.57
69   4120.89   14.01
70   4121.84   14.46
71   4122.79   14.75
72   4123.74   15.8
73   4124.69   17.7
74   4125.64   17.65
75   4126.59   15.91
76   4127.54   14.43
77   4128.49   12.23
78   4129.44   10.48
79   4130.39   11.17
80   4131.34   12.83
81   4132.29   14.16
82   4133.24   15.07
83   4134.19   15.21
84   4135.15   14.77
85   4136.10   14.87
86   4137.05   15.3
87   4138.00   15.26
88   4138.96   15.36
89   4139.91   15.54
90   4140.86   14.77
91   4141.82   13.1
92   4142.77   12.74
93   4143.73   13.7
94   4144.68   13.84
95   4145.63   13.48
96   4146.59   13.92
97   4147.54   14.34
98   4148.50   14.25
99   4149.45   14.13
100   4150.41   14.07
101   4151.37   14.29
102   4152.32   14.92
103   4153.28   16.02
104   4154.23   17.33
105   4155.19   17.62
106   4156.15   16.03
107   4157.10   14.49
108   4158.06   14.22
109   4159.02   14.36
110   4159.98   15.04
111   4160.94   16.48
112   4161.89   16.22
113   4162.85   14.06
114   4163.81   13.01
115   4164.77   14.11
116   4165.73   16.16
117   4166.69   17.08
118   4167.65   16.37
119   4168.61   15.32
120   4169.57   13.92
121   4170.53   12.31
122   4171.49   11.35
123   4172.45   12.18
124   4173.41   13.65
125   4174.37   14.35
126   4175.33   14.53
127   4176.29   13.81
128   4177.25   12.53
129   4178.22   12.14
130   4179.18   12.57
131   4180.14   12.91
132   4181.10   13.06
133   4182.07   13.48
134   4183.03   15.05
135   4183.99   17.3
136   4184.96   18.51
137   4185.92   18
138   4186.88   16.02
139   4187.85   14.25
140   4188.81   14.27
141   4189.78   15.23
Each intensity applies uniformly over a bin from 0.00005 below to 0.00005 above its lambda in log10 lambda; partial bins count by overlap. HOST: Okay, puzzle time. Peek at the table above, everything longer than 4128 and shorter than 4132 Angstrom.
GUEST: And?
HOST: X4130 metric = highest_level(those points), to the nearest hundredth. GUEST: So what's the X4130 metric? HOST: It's 12.83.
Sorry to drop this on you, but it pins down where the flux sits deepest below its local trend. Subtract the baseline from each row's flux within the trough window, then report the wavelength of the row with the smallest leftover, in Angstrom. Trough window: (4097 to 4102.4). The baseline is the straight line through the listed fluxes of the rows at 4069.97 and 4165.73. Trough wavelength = 4101.01 Angstrom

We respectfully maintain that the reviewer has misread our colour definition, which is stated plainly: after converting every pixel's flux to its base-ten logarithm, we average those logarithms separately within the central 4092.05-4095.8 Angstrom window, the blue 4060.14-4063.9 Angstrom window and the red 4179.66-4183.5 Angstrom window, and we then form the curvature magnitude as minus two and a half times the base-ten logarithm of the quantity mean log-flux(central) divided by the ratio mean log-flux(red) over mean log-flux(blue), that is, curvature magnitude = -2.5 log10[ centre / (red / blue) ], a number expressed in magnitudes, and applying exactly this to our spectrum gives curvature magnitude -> -0.16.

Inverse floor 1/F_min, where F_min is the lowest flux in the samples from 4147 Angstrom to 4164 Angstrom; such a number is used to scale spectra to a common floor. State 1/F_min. 0.0769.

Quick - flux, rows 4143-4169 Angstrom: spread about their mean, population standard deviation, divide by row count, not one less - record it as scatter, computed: 1.3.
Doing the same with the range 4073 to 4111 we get 1.8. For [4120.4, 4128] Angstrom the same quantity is 1.4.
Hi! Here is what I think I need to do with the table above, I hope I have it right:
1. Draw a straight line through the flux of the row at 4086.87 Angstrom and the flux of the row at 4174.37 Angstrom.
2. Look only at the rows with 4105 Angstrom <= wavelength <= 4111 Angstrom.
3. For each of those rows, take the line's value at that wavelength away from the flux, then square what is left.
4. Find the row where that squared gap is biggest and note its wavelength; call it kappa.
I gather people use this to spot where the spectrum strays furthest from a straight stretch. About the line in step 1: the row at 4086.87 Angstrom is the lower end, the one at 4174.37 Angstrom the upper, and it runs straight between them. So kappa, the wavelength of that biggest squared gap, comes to 4109.52 Angstrom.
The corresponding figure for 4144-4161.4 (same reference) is 4155.19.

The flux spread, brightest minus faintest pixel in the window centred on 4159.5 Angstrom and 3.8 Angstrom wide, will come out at 2.3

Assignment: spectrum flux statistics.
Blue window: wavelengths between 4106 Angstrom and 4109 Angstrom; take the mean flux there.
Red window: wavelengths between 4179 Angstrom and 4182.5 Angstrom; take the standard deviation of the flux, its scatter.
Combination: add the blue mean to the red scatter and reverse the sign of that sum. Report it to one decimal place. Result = -13.5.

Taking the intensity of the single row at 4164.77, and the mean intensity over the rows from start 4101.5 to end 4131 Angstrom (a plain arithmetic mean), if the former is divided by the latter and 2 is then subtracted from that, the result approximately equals -0.98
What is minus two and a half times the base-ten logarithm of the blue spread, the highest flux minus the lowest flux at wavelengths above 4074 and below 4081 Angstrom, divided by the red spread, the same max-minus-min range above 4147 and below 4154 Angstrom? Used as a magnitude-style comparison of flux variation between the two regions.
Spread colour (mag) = -0.1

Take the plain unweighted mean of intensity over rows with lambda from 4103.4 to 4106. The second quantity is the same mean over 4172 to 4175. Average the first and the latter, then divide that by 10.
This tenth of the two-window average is 1.23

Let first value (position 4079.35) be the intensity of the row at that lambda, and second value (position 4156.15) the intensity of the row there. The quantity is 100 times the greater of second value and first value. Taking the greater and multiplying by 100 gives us 1603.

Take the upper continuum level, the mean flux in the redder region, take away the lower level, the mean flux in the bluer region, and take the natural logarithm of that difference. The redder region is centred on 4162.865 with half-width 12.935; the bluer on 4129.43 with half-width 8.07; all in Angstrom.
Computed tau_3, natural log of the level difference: -1.3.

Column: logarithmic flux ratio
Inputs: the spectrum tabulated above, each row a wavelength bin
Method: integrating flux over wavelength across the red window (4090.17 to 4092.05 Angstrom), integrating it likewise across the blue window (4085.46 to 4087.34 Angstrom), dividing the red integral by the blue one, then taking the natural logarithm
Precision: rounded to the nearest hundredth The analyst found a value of -0.07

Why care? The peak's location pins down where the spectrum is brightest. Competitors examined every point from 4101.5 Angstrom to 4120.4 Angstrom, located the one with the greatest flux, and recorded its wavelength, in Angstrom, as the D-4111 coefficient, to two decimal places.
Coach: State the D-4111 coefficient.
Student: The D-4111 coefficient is 4113.31 Angstrom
